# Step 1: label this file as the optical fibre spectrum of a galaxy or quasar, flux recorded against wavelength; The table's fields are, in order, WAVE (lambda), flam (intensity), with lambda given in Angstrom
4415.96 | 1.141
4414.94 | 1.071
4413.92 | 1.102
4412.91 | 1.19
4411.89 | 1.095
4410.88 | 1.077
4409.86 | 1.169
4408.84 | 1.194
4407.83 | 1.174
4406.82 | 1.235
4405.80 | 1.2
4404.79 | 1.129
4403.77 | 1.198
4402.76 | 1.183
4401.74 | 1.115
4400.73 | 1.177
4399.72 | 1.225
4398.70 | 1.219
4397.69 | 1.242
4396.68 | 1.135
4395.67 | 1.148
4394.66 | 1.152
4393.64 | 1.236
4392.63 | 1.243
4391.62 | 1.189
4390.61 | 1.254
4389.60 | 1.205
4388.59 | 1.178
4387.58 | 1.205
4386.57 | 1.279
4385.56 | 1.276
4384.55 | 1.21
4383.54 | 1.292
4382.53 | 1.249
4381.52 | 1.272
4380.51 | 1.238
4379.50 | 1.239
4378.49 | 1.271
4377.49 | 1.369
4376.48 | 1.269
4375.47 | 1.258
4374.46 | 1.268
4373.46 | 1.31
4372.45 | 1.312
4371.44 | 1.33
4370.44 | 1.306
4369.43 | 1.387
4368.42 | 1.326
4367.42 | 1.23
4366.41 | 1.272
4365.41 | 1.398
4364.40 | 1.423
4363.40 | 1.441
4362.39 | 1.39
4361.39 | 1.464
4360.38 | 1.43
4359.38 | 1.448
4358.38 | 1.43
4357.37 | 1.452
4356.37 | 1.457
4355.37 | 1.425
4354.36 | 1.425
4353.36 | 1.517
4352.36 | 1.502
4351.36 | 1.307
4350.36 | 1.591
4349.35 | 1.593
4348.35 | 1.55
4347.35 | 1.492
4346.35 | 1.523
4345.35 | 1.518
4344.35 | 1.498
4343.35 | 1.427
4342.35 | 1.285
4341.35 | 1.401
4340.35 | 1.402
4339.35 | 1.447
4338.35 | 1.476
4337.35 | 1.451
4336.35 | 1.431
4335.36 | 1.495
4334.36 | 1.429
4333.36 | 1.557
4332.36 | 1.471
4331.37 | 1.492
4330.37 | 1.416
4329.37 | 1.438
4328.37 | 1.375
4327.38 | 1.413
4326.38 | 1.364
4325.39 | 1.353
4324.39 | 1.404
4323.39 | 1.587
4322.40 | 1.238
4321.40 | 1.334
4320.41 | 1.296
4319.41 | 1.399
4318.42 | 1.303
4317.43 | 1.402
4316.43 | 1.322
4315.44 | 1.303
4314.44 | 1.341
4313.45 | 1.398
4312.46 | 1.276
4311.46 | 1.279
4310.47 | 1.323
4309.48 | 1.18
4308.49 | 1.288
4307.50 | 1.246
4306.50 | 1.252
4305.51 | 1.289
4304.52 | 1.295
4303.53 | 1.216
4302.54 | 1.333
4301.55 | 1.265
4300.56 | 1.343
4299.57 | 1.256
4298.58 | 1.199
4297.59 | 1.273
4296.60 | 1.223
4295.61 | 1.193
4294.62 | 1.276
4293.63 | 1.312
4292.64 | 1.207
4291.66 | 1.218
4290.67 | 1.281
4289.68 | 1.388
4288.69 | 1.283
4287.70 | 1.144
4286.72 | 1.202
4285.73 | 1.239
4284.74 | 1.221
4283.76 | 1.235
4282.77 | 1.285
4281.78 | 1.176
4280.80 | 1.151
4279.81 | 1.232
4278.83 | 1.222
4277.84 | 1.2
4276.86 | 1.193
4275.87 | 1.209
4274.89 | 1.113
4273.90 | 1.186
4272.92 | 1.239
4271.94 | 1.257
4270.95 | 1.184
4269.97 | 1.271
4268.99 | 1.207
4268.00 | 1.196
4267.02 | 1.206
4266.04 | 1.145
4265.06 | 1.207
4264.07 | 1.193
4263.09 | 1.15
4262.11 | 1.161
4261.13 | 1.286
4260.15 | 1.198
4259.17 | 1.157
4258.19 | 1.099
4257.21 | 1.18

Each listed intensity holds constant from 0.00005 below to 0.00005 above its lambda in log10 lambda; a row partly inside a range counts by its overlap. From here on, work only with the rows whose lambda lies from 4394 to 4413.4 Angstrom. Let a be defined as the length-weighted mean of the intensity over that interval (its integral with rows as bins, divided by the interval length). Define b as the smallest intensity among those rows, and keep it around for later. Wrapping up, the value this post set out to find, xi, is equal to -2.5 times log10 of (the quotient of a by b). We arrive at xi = -0.09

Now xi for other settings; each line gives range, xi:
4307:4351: -0.19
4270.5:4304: -0.11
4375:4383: -0.03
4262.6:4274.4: -0.05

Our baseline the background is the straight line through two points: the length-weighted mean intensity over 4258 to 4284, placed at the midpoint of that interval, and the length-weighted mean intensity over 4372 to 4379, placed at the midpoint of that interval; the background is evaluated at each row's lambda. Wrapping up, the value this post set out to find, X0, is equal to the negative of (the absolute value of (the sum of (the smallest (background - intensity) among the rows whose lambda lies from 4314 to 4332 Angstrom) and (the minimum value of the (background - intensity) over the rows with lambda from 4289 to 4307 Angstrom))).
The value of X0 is -0.51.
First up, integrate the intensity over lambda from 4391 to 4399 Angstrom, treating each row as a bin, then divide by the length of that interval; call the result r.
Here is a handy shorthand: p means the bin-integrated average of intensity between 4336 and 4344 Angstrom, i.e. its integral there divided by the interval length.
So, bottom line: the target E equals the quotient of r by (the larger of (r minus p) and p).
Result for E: 0.85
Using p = 1.42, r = 1.20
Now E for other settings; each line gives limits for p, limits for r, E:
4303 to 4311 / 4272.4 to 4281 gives 0.95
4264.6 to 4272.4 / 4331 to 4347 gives 1.21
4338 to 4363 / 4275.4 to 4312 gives 0.86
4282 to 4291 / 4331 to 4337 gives 1.18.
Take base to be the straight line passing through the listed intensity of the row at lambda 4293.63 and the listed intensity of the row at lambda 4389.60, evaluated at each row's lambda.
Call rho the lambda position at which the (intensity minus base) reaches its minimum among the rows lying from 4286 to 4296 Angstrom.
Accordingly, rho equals 4287.70 Angstrom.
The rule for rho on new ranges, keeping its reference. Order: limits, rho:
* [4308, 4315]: 4309.48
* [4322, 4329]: 4322.40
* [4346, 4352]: 4351.36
